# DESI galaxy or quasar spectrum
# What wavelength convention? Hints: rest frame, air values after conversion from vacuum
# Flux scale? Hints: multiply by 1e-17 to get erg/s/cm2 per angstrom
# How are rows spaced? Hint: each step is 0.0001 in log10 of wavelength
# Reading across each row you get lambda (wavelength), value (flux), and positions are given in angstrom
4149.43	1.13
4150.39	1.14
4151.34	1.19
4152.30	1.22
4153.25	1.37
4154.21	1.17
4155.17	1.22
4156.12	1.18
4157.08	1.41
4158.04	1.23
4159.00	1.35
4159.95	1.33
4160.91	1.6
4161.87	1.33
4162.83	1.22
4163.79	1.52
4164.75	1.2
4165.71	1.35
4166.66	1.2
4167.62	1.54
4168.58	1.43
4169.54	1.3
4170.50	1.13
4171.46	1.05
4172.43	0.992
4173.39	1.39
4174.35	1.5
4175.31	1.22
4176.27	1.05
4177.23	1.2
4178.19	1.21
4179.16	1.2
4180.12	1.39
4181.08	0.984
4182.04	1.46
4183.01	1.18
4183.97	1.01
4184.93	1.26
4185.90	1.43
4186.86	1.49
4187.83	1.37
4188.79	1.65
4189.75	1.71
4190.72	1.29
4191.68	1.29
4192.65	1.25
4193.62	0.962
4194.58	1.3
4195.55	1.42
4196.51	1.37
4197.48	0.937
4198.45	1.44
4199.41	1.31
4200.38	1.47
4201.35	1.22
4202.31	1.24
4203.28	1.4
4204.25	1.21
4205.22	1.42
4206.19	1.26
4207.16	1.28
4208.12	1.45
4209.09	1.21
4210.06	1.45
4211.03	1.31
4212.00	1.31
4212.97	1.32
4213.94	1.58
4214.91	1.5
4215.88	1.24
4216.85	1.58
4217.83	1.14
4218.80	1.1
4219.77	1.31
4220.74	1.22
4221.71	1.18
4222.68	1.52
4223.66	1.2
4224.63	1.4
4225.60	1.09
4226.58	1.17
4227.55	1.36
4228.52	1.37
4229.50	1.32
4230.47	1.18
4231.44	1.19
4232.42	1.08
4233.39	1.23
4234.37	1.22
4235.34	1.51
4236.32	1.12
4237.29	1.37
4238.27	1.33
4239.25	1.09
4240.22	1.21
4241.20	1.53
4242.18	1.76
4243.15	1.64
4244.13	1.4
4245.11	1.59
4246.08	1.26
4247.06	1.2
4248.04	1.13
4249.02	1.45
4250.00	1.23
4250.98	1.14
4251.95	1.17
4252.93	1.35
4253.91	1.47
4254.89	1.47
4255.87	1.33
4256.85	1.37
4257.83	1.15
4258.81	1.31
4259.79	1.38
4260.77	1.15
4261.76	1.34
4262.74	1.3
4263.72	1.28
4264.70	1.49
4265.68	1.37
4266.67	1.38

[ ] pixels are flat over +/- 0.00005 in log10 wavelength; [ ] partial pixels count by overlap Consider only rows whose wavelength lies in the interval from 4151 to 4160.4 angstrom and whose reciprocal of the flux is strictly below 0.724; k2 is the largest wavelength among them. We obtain 4157.08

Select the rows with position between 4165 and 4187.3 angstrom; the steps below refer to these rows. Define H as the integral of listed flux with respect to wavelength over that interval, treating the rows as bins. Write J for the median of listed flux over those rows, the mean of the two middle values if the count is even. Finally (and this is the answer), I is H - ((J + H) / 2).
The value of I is 13.4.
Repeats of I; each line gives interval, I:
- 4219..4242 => 14.0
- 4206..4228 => 13.8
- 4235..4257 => 14.2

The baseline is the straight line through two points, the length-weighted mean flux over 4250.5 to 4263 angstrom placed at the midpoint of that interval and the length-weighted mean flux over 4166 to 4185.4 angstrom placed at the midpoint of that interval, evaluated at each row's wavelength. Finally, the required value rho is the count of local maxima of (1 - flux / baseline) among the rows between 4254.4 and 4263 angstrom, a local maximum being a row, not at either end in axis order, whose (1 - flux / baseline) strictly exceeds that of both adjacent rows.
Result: 3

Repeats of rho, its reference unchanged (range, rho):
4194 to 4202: 2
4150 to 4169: 7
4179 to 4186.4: 2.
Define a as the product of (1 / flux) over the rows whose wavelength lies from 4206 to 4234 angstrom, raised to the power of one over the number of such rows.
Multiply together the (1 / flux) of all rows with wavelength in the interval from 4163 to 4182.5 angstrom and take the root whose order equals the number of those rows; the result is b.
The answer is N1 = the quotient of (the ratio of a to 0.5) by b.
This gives 1.95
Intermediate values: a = 0.777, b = 0.797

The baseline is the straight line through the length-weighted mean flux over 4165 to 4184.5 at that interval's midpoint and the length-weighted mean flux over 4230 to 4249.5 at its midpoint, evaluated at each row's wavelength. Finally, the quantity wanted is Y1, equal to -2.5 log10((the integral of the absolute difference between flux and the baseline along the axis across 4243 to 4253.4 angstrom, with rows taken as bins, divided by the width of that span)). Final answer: 2.10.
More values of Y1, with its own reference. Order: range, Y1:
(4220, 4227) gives 2.18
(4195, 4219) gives 2.27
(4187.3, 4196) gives 1.93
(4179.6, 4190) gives 1.73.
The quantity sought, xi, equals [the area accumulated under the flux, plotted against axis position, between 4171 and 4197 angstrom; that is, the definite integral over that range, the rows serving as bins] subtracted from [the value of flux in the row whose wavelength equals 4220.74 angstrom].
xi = -32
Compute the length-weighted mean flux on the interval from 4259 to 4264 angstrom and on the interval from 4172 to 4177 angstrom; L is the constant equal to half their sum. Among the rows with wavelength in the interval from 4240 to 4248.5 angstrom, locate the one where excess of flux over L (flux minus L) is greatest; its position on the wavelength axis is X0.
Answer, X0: 4242.18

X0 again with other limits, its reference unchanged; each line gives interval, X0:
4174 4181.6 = 4174.35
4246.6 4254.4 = 4253.91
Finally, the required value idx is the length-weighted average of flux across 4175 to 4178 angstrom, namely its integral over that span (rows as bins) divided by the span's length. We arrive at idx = 1.16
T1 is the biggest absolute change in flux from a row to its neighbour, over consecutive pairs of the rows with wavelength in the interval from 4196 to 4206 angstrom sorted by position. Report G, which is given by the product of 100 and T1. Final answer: 50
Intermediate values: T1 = 0.50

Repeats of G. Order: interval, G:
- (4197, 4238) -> 50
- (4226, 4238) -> 39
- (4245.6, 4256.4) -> 32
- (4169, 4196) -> 48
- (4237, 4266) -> 33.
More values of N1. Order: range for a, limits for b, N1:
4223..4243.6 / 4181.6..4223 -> 2.04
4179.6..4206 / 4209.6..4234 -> 1.98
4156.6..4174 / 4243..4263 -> 2.03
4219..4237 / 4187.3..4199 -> 2.10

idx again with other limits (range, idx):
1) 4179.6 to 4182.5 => 1.28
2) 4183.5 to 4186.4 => 1.24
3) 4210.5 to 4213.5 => 1.32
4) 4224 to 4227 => 1.22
